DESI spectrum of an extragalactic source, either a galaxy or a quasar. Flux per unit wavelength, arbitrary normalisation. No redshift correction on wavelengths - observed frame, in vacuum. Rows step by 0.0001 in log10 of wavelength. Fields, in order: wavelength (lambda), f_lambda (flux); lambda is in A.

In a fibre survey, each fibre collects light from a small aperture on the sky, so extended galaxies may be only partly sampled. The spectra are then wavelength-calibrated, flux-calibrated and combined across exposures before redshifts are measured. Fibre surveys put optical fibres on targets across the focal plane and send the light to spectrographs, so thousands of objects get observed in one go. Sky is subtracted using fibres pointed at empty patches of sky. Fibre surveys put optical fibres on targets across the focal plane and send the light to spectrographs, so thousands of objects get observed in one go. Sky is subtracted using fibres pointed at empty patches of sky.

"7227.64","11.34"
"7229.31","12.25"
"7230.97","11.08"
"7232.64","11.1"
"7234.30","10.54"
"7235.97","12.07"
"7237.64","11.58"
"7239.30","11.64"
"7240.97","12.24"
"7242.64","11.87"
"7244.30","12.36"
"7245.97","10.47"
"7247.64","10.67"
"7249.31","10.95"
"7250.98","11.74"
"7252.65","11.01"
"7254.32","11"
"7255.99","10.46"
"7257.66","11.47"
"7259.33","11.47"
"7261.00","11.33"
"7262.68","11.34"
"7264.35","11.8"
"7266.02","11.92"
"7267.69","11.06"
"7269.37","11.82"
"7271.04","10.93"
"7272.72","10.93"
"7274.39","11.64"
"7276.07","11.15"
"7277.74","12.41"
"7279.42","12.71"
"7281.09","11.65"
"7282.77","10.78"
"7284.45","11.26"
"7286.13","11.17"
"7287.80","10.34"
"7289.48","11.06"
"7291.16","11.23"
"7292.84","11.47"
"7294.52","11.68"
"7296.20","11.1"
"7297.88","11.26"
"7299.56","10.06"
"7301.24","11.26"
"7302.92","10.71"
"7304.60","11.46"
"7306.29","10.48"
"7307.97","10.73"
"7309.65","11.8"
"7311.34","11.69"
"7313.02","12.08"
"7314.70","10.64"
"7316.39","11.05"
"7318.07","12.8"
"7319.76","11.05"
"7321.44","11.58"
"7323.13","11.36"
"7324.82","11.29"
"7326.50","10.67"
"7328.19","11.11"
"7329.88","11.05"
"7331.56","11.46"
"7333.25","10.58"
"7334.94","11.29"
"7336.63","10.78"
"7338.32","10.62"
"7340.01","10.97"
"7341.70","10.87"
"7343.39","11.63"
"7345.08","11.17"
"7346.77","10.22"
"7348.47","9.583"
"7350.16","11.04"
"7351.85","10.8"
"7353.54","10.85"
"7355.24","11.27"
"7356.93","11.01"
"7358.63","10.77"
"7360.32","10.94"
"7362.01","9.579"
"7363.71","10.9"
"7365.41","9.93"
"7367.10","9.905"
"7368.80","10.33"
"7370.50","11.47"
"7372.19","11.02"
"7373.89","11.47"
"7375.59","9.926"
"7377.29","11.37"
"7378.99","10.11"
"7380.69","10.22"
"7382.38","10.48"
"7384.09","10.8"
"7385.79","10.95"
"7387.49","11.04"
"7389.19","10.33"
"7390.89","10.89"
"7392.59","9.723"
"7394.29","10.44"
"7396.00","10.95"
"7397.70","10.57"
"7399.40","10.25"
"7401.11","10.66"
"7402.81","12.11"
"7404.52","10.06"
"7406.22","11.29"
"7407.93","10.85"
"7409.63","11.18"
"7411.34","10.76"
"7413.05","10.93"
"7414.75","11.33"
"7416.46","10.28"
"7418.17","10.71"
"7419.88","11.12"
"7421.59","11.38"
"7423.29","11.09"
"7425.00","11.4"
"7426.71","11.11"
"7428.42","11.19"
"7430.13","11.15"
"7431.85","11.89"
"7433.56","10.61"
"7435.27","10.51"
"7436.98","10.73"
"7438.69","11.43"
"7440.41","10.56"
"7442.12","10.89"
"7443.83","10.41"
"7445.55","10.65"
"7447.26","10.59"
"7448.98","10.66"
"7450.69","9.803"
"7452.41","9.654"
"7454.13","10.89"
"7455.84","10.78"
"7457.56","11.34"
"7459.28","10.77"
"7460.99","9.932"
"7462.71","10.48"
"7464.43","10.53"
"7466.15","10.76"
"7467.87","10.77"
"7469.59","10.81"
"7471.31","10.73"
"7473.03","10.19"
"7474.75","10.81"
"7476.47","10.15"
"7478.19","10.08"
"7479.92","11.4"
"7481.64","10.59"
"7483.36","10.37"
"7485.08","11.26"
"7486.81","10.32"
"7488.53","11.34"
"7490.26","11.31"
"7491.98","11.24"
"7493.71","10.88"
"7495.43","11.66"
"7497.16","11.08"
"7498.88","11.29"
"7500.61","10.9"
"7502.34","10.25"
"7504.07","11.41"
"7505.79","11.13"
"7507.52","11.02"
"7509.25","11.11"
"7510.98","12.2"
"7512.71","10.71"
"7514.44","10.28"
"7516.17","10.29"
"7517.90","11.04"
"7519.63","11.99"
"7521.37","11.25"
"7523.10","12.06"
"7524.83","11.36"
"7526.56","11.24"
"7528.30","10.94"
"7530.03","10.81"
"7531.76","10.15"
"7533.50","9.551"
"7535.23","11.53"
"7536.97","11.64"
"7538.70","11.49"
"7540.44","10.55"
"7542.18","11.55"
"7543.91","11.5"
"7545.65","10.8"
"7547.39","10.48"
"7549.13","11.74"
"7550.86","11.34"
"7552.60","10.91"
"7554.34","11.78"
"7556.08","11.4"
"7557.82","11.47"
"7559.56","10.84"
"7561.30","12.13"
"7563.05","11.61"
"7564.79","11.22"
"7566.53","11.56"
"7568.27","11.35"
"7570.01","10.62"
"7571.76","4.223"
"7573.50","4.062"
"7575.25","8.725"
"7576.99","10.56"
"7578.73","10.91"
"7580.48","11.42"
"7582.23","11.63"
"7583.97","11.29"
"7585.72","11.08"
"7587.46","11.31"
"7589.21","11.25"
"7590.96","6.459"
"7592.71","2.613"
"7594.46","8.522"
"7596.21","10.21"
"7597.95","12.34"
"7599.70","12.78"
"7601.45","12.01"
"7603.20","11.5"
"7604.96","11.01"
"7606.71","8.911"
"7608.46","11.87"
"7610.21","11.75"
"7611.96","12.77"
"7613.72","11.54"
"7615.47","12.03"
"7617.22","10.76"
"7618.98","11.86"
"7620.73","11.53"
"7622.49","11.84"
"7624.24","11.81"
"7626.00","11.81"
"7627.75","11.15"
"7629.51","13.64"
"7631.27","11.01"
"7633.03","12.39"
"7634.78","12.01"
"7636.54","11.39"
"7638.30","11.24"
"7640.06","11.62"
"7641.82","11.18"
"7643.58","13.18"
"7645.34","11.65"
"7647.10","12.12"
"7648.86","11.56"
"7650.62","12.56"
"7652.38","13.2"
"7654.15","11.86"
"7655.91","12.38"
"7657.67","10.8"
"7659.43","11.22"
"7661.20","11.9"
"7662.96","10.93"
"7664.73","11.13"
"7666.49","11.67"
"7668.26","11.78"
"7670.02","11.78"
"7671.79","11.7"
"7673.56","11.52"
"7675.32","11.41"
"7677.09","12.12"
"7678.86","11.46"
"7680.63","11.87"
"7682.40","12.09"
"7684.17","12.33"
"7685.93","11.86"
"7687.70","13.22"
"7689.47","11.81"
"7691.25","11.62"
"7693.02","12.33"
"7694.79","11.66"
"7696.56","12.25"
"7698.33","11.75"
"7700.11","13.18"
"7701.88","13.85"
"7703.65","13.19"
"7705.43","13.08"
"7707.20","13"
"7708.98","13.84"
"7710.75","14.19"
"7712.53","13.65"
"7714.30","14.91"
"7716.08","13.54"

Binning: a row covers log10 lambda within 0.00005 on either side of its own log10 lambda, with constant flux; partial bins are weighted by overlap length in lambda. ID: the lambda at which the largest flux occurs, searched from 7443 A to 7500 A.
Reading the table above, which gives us 7495.43 A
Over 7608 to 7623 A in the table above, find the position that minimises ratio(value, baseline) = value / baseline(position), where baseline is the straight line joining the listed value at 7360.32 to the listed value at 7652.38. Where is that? 7617.22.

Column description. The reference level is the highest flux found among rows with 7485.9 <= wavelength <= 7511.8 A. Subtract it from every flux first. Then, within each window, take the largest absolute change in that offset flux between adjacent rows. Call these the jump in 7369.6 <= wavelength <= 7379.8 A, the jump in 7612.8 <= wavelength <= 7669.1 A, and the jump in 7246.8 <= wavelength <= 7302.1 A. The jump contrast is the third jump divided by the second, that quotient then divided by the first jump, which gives 0.3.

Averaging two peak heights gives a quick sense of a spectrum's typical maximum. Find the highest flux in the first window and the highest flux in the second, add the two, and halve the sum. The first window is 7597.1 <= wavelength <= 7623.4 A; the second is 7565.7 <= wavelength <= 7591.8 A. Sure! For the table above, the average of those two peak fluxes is 12.2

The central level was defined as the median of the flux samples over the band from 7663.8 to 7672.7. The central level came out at 11.7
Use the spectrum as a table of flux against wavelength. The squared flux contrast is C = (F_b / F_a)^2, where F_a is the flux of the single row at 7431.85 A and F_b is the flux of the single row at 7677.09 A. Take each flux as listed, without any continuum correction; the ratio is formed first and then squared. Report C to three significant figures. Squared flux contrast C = 1.04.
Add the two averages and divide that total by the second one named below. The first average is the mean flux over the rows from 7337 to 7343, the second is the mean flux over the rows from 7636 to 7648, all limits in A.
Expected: 1.92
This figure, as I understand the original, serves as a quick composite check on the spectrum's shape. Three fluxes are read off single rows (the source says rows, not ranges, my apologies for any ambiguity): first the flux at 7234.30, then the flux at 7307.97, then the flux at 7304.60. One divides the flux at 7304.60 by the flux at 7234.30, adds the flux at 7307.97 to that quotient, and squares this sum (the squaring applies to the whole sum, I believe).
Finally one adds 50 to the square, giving 190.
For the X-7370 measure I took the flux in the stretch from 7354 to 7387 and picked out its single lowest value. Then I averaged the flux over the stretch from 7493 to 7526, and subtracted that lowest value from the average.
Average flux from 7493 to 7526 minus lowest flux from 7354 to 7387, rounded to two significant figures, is 1.6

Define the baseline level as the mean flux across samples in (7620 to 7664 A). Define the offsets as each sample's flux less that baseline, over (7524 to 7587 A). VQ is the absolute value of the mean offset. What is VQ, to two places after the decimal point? 1.13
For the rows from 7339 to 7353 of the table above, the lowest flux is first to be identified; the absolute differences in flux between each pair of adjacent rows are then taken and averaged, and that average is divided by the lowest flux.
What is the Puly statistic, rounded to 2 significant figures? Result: 0.069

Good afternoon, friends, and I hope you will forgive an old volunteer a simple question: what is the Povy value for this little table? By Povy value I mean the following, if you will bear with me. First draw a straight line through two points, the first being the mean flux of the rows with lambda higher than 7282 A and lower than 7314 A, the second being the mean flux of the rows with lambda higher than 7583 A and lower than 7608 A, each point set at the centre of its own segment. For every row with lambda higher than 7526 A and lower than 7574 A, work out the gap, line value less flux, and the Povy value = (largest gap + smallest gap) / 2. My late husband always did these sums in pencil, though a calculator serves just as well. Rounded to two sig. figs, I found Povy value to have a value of 2.1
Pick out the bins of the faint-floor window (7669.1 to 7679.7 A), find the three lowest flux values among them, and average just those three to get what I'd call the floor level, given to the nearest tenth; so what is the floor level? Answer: 11.5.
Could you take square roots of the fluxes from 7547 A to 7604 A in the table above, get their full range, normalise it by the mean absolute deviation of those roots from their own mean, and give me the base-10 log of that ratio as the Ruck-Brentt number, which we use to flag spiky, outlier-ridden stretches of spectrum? 0.81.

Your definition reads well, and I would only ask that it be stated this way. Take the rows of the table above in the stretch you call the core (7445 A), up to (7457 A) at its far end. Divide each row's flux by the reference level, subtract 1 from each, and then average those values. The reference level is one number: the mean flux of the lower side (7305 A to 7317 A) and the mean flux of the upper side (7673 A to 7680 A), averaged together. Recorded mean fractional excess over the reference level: -0.086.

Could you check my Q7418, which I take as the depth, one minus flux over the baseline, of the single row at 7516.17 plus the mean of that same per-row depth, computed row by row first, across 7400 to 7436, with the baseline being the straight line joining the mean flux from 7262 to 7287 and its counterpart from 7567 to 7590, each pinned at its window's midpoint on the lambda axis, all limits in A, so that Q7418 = -0.03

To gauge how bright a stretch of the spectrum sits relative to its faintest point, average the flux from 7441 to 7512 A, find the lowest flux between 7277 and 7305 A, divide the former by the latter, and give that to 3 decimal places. 1.073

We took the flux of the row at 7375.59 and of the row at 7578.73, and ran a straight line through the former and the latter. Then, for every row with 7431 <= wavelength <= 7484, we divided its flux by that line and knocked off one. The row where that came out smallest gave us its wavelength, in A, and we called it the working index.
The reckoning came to 7452.41 A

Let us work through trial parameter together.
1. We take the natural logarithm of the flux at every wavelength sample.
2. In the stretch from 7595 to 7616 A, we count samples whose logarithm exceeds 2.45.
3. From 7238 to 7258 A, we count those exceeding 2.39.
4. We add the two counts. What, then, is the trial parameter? 16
